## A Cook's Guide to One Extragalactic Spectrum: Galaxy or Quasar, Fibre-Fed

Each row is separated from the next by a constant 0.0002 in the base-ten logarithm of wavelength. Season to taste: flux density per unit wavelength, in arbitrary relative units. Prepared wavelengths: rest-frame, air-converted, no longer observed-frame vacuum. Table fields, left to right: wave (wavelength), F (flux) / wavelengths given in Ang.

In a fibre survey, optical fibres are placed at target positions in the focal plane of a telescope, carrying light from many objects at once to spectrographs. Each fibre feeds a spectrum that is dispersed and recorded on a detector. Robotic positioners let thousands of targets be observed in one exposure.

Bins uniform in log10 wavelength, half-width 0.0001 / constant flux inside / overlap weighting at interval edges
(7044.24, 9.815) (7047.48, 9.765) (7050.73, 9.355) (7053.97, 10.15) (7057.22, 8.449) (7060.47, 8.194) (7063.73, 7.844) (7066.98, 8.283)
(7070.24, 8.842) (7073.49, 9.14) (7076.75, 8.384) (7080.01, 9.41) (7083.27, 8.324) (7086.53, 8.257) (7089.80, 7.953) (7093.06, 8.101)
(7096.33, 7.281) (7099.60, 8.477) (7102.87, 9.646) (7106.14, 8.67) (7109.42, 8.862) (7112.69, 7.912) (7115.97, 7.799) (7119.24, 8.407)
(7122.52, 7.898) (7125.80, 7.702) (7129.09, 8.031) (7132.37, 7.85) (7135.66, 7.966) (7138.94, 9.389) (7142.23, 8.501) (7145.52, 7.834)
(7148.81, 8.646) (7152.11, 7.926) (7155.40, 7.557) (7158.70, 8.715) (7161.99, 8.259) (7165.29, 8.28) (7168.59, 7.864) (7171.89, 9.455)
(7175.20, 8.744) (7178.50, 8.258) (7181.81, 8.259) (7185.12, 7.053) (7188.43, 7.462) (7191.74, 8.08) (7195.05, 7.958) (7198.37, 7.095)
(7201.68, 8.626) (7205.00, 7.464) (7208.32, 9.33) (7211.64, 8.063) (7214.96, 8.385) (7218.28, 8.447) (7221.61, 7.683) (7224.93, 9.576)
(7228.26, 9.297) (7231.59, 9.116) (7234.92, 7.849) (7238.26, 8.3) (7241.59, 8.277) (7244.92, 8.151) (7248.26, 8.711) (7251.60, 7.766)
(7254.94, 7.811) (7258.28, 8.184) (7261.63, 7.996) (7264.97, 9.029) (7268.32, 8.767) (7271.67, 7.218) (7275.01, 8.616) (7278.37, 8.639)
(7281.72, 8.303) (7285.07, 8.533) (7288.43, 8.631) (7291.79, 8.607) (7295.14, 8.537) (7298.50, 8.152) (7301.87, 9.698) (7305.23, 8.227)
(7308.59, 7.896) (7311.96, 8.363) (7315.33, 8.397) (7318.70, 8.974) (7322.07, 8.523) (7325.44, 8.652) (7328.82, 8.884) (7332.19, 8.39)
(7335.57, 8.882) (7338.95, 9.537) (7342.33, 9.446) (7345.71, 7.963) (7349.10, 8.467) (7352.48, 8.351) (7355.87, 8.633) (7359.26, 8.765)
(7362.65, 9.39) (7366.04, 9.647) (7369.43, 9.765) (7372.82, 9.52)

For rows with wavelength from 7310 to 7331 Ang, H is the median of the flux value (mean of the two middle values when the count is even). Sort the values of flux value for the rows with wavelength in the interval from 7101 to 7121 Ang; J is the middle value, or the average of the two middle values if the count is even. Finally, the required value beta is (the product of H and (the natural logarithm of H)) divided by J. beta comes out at 2.16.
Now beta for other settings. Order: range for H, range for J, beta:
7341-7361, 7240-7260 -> 2.25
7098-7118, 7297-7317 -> 2.22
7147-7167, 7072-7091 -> 2.09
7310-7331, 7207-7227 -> 2.19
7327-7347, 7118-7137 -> 2.45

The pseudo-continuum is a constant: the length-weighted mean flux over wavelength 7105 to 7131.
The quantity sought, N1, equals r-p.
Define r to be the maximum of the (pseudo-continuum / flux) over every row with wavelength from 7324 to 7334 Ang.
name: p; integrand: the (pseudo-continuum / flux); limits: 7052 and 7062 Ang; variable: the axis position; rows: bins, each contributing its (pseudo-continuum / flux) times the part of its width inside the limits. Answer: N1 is -8.21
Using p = 9.2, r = 0.97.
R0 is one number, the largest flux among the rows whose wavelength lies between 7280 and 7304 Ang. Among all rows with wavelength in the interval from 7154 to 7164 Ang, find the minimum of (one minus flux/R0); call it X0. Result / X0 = 0.101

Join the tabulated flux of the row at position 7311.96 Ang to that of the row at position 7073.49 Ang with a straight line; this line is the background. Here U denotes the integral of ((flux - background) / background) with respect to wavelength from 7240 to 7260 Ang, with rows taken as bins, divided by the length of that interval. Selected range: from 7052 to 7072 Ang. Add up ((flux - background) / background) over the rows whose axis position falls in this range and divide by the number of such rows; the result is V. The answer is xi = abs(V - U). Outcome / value 0.01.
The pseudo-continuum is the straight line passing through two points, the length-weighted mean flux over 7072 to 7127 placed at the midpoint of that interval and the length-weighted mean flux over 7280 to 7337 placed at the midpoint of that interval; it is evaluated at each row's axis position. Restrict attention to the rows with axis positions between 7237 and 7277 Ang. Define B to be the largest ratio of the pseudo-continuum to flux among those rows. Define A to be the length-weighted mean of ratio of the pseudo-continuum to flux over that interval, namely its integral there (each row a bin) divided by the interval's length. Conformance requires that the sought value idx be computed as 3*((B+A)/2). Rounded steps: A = 1.04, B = 1.18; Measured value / 3.33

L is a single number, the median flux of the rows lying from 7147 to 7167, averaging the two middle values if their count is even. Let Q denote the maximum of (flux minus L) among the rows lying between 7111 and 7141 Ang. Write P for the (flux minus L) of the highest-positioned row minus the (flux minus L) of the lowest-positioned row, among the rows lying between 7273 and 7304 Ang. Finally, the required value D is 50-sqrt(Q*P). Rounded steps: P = 1.1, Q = 1.12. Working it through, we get 48.9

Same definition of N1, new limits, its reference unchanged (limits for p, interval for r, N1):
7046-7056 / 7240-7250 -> -7.41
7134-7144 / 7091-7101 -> -8.39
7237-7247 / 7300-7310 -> -8.84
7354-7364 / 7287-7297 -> -8.20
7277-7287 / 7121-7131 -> -8.54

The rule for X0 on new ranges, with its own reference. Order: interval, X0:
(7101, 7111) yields 0.005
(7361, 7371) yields -0.007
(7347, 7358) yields 0.110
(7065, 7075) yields 0.058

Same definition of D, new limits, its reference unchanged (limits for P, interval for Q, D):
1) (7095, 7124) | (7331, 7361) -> 49.1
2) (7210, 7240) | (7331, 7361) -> 49.5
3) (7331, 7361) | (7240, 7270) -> 49.5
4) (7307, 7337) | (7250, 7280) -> 49.1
